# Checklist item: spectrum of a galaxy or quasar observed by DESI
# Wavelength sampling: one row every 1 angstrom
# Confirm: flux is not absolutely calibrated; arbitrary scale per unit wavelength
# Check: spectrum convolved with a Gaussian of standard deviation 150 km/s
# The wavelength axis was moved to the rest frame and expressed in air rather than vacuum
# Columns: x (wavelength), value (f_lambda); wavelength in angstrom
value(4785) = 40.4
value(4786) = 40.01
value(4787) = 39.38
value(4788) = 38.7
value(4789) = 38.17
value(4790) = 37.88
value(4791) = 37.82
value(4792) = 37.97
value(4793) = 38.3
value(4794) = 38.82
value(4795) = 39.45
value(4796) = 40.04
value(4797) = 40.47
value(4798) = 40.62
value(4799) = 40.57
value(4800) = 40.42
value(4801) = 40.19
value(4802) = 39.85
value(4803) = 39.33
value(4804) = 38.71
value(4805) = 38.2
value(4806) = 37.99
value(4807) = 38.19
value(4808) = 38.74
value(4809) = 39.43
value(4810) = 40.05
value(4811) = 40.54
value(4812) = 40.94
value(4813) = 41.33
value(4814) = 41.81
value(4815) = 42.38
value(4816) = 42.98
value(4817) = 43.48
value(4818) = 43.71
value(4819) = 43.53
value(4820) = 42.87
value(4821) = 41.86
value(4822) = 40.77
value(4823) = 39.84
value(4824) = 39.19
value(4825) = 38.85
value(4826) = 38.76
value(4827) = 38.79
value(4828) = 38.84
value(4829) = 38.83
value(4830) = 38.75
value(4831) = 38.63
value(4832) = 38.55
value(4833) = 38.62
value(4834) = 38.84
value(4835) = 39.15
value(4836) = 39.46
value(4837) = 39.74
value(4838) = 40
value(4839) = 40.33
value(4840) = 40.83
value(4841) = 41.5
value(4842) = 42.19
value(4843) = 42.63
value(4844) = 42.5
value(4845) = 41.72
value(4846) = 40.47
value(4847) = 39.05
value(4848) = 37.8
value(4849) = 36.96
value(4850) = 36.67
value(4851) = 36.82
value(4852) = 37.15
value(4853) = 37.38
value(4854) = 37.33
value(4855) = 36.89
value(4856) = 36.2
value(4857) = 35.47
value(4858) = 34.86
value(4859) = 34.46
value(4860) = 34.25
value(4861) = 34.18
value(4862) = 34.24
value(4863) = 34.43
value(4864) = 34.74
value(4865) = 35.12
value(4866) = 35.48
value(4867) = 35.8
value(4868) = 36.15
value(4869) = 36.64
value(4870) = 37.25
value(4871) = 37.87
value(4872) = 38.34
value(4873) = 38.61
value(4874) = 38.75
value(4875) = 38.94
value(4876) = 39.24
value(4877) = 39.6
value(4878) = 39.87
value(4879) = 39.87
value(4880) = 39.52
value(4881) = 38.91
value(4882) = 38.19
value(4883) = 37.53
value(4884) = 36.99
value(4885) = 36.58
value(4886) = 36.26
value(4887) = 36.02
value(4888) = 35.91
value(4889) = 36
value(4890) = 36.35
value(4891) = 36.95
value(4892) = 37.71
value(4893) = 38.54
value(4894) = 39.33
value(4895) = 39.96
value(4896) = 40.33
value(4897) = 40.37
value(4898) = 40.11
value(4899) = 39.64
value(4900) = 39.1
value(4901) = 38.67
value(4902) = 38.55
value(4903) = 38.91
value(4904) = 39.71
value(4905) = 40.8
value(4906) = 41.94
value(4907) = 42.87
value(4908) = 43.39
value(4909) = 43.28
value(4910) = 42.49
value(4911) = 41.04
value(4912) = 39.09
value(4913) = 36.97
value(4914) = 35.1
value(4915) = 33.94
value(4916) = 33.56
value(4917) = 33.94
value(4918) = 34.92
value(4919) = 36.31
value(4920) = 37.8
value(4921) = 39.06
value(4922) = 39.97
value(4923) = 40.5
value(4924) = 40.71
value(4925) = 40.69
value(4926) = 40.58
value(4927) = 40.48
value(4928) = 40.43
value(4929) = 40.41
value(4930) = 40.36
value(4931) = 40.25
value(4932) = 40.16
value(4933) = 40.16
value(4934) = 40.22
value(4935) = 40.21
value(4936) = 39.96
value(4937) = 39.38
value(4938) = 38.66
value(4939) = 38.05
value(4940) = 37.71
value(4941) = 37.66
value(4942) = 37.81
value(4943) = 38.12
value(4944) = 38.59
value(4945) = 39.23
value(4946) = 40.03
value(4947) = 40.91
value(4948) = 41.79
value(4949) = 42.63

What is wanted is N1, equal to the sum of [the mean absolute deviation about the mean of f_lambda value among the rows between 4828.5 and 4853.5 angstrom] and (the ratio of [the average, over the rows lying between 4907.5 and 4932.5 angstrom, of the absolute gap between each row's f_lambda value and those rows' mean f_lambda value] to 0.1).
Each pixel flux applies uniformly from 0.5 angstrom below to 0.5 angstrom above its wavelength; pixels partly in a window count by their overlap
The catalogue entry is 25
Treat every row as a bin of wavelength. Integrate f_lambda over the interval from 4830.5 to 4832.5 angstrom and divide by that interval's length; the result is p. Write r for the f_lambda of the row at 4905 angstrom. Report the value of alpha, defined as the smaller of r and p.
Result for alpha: 38.59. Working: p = 38.6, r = 40.8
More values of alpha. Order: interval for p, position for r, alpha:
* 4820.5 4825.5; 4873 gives 38.61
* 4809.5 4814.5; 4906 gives 40.93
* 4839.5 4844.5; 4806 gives 37.99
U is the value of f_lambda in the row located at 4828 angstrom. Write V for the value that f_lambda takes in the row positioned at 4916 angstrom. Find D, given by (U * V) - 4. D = 1299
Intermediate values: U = 38.84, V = 33.56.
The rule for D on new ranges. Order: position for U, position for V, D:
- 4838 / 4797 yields 1615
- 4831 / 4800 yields 1557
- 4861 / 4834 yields 1324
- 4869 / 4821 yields 1530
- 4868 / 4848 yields 1362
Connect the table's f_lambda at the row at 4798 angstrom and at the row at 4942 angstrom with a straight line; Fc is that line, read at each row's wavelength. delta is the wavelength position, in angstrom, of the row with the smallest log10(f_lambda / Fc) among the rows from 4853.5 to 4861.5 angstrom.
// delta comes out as 4861 angstrom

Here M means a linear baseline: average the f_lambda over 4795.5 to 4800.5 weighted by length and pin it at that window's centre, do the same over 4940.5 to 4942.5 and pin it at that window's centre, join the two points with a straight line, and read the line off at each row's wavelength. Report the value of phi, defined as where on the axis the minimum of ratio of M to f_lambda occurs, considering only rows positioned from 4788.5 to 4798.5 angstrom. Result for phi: 4798 angstrom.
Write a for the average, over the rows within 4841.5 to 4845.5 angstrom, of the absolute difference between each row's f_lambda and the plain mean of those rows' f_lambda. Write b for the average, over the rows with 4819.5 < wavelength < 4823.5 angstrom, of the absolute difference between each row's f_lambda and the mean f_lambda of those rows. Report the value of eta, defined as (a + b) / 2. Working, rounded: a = 0.3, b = 1.03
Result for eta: 0.67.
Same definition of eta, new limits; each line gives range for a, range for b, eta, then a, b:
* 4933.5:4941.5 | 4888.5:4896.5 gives 1.18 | 1.0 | 1.39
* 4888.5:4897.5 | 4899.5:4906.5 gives 1.22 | 1.5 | 0.98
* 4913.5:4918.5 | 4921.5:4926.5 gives 0.39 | 0.6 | 0.21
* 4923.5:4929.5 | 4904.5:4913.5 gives 0.87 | 0.1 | 1.64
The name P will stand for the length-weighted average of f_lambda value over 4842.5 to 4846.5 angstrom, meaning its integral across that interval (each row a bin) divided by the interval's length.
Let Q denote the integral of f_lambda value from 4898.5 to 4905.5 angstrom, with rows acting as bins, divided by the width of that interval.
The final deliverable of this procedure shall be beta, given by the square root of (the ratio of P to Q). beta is 1.03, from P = 41.8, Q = 39.3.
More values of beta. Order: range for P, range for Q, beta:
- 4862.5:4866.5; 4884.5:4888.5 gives 0.98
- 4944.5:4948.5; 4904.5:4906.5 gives 0.99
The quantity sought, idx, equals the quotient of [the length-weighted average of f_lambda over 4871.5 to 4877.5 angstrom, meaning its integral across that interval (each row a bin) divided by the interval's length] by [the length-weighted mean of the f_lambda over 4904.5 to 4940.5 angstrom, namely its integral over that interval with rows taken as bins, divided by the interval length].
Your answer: 0.99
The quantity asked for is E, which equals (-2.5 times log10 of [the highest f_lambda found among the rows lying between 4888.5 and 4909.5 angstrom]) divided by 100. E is -0.0409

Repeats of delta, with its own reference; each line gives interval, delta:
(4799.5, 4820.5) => 4806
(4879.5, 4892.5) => 4888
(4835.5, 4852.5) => 4850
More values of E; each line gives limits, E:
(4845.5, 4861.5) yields -0.0402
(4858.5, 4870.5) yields -0.0393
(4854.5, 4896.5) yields -0.0401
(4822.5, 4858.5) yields -0.0407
